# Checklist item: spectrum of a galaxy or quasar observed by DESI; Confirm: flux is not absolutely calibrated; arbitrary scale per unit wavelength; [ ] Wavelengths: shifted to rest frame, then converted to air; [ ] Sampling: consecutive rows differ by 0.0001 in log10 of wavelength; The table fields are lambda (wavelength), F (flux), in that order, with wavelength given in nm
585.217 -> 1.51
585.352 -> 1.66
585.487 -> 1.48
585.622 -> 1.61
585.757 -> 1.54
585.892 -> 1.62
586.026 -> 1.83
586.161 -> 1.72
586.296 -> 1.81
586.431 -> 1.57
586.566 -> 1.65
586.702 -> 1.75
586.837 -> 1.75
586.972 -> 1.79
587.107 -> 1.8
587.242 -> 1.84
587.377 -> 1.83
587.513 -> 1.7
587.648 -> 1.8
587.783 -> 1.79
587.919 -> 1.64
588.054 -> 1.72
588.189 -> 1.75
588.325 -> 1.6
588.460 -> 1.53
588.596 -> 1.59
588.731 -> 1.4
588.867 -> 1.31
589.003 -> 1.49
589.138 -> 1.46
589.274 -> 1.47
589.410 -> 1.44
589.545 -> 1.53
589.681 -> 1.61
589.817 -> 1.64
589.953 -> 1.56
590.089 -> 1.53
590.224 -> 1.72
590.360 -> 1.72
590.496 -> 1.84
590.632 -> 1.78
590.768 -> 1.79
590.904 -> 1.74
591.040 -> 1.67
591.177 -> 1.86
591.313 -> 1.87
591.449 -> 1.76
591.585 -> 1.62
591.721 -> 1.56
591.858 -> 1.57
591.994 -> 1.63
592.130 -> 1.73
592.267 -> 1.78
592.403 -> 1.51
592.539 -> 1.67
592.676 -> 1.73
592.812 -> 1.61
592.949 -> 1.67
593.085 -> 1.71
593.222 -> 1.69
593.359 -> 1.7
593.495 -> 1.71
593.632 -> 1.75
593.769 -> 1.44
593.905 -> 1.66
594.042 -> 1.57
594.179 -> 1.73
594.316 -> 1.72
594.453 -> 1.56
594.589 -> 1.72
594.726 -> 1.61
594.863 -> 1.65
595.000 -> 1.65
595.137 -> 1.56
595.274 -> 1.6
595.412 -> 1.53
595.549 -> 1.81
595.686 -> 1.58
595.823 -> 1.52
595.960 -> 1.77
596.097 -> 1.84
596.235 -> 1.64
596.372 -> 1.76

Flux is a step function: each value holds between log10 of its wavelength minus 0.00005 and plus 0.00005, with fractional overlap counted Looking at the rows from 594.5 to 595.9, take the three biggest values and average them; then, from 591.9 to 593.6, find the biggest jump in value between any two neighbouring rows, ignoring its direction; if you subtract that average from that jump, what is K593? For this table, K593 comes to -1.46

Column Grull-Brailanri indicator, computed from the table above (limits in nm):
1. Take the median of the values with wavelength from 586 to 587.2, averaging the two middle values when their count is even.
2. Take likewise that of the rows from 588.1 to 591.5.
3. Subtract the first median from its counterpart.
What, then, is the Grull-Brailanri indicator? -0.140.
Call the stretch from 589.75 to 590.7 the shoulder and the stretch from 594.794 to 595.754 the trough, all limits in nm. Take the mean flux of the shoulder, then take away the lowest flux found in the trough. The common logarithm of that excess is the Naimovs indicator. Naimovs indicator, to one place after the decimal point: -0.8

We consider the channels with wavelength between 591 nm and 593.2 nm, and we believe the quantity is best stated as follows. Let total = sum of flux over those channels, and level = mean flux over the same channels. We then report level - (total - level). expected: -23.6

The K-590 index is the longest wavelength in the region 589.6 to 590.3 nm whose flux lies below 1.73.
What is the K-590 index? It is 590.224 nm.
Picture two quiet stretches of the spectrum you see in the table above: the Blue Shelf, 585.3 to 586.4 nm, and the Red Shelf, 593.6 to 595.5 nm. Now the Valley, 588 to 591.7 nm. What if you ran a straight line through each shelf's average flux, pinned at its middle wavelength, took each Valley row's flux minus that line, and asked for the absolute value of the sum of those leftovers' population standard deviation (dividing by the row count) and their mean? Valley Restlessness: 0.135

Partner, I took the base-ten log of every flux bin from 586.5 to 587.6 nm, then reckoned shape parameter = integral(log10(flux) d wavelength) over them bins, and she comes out 0.27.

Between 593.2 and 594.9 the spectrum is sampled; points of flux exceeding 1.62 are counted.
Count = 9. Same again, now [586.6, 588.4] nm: 12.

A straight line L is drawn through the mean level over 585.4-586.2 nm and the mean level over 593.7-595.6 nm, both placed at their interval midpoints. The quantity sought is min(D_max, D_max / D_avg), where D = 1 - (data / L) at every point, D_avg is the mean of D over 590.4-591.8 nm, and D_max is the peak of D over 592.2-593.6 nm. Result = -1.0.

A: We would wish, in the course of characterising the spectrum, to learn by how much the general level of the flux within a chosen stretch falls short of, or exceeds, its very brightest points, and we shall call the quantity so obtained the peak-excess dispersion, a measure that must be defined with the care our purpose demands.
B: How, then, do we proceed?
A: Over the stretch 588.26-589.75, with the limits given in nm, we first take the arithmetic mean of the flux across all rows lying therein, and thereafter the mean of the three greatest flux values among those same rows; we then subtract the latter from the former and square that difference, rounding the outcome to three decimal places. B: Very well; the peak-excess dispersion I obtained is 0.011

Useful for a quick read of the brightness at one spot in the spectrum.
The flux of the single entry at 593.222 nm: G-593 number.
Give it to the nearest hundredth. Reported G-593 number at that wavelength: 1.69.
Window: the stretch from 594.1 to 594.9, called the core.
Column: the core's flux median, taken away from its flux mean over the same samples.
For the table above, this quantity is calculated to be -0.02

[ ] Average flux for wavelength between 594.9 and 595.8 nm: 1.62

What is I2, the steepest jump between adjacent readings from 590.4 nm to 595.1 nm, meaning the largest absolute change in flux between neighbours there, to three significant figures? 0.310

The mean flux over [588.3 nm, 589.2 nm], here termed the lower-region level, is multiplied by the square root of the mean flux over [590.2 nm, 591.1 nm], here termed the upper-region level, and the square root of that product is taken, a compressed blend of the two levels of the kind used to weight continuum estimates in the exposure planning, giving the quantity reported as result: 1.40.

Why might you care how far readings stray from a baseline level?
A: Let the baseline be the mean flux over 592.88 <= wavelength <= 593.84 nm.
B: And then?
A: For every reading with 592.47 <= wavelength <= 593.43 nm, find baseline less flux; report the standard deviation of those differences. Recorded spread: 0.04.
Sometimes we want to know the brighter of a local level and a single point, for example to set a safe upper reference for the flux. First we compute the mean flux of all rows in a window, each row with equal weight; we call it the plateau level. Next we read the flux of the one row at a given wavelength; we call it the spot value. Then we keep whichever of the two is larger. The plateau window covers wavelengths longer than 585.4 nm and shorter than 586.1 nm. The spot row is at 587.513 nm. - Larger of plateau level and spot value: 1.700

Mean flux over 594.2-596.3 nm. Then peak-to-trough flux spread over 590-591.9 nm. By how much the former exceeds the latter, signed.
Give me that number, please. 1.3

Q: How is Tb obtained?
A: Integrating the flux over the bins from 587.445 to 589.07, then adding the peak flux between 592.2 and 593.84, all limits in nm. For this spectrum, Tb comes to 4.40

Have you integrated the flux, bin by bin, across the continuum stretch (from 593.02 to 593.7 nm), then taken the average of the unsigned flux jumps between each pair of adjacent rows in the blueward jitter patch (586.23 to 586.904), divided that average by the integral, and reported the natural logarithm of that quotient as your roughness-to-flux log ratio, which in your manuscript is -2.41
